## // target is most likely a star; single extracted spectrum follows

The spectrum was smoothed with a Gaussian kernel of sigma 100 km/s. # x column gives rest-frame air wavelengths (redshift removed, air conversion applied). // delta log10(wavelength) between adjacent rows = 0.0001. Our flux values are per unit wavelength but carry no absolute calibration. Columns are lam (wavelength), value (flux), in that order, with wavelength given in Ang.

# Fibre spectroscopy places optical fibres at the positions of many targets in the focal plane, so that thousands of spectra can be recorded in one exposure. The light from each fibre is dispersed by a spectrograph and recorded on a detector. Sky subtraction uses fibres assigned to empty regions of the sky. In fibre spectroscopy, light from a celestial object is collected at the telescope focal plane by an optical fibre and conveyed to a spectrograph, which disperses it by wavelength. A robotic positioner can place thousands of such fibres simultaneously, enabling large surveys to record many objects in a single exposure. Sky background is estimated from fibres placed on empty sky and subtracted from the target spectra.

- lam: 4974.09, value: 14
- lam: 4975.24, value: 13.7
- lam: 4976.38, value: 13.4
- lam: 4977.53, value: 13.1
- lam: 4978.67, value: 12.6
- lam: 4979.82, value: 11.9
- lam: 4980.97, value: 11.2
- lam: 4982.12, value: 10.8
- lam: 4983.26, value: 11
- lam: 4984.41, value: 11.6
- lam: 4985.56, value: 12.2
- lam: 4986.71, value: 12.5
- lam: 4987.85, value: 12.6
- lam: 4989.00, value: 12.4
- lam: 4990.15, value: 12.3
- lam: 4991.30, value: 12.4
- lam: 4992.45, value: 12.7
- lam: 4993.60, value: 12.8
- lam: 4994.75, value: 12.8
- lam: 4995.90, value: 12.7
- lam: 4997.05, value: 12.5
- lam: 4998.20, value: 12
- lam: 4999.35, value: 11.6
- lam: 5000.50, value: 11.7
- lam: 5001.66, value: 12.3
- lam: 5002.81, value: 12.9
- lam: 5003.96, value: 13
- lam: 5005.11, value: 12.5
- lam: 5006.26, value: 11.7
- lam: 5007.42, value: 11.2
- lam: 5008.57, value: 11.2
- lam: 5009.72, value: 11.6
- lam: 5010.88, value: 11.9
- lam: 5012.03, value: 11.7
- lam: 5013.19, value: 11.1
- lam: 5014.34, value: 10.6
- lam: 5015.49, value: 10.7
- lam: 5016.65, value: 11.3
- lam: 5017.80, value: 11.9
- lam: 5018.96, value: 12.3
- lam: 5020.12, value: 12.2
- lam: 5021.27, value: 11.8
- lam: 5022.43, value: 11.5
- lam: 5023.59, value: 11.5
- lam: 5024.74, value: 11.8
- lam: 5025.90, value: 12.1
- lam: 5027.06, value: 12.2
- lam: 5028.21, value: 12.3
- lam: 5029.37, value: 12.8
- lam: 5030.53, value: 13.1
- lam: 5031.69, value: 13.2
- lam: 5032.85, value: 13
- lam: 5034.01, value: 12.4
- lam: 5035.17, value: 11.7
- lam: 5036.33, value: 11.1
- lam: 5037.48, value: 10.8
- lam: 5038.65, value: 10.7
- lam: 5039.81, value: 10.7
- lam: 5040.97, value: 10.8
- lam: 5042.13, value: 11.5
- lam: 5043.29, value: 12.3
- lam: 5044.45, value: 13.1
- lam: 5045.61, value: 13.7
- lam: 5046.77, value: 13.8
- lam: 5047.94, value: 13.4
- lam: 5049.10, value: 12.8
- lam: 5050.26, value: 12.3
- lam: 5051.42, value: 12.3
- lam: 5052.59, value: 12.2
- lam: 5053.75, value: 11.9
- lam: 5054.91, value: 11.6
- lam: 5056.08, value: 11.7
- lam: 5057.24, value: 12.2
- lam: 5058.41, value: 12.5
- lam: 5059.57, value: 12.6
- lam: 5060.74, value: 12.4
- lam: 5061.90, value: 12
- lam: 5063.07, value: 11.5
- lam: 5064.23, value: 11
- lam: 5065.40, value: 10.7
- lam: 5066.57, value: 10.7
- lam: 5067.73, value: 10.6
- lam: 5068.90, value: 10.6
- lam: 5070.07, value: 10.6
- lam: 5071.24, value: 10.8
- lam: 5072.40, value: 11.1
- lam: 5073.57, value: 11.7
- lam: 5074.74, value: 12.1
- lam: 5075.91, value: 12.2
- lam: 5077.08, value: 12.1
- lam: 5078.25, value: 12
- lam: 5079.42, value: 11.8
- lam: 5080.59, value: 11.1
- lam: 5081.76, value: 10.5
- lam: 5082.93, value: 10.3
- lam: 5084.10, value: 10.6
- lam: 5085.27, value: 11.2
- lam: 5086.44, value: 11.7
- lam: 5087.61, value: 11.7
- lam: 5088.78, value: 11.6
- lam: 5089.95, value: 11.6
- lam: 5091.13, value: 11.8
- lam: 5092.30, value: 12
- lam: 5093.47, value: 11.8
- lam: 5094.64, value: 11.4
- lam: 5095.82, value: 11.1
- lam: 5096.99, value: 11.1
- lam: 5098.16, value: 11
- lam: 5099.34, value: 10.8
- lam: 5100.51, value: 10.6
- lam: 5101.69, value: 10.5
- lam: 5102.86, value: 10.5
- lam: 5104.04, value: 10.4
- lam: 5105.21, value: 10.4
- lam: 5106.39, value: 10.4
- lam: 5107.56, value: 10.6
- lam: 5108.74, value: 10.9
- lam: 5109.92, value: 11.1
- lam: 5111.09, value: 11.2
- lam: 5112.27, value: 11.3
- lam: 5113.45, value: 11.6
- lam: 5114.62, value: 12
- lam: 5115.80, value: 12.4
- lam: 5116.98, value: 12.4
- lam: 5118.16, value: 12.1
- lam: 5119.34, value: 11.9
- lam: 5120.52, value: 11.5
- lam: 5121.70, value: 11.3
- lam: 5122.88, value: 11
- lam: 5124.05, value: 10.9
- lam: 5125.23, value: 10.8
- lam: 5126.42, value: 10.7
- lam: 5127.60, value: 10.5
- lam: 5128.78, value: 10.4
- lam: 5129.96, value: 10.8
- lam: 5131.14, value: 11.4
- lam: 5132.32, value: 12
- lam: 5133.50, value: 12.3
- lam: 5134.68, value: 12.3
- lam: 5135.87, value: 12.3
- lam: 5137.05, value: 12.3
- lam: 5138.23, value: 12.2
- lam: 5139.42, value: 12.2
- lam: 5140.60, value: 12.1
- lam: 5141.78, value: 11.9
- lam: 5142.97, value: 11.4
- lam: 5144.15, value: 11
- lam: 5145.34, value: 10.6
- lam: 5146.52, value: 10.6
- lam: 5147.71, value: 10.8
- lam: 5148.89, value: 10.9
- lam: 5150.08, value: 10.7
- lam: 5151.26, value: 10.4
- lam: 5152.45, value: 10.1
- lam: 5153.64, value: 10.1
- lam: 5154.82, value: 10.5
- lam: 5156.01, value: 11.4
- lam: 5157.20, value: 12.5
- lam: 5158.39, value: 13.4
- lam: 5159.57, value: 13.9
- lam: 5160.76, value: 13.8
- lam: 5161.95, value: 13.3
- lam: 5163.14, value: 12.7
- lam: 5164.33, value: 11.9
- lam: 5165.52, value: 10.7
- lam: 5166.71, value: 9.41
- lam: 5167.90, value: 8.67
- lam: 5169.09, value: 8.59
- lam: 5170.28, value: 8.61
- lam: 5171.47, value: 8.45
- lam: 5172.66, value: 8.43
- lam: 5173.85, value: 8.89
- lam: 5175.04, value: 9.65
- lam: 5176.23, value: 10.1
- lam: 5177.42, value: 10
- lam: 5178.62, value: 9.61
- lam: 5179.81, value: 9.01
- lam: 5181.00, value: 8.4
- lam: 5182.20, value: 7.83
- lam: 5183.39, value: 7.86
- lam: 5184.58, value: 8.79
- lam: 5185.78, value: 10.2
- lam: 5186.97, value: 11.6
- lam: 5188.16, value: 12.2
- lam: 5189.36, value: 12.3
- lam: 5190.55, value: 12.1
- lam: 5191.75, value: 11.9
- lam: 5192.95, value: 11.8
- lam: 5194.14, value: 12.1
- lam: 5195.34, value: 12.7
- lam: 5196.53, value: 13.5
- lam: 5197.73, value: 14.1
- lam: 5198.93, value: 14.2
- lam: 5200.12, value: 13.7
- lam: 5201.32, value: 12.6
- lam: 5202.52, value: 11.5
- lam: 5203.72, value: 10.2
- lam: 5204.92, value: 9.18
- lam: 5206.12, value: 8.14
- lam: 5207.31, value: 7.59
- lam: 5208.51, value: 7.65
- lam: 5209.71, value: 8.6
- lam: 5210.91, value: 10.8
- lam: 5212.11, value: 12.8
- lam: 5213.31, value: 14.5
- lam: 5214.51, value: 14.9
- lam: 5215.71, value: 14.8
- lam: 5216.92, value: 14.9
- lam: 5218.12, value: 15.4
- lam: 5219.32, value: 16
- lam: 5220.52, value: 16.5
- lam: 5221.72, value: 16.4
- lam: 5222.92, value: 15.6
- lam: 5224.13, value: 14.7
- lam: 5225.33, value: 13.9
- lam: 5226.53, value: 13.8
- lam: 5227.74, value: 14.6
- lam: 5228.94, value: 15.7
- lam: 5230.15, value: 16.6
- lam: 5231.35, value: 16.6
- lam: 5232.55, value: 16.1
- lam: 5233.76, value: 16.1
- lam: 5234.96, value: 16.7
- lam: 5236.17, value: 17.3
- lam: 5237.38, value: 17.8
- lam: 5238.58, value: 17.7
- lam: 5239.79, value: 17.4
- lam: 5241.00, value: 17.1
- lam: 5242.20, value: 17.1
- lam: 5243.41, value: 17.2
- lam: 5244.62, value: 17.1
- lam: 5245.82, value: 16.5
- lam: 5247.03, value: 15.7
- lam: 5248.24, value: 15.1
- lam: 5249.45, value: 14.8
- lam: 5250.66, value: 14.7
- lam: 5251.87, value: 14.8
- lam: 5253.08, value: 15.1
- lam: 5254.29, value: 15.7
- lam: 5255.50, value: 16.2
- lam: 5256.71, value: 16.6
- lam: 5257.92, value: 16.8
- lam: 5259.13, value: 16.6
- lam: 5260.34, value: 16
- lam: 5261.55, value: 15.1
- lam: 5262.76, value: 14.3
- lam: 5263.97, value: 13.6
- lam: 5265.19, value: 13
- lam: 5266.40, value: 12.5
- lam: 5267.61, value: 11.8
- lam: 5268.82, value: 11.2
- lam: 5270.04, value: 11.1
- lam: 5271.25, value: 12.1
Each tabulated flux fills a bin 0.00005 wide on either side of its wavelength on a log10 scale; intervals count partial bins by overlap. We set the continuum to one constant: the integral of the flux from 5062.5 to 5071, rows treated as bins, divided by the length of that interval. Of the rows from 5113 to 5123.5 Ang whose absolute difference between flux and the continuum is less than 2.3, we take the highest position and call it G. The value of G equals 5122.88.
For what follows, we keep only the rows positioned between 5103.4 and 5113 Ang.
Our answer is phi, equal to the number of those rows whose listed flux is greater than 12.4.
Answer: 0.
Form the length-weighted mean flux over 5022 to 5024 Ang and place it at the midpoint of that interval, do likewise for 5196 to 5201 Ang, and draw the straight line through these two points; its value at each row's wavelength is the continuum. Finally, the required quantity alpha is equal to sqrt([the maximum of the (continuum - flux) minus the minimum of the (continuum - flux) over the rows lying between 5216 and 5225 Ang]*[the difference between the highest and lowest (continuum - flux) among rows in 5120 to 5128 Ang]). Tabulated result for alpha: 1.4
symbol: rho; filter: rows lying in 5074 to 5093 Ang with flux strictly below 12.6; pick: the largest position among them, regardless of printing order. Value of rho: 5092.30 Ang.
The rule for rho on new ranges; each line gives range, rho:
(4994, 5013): 5012.03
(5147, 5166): 5165.52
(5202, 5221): 5210.91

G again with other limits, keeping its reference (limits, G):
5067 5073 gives 5072.40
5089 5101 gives 5100.51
